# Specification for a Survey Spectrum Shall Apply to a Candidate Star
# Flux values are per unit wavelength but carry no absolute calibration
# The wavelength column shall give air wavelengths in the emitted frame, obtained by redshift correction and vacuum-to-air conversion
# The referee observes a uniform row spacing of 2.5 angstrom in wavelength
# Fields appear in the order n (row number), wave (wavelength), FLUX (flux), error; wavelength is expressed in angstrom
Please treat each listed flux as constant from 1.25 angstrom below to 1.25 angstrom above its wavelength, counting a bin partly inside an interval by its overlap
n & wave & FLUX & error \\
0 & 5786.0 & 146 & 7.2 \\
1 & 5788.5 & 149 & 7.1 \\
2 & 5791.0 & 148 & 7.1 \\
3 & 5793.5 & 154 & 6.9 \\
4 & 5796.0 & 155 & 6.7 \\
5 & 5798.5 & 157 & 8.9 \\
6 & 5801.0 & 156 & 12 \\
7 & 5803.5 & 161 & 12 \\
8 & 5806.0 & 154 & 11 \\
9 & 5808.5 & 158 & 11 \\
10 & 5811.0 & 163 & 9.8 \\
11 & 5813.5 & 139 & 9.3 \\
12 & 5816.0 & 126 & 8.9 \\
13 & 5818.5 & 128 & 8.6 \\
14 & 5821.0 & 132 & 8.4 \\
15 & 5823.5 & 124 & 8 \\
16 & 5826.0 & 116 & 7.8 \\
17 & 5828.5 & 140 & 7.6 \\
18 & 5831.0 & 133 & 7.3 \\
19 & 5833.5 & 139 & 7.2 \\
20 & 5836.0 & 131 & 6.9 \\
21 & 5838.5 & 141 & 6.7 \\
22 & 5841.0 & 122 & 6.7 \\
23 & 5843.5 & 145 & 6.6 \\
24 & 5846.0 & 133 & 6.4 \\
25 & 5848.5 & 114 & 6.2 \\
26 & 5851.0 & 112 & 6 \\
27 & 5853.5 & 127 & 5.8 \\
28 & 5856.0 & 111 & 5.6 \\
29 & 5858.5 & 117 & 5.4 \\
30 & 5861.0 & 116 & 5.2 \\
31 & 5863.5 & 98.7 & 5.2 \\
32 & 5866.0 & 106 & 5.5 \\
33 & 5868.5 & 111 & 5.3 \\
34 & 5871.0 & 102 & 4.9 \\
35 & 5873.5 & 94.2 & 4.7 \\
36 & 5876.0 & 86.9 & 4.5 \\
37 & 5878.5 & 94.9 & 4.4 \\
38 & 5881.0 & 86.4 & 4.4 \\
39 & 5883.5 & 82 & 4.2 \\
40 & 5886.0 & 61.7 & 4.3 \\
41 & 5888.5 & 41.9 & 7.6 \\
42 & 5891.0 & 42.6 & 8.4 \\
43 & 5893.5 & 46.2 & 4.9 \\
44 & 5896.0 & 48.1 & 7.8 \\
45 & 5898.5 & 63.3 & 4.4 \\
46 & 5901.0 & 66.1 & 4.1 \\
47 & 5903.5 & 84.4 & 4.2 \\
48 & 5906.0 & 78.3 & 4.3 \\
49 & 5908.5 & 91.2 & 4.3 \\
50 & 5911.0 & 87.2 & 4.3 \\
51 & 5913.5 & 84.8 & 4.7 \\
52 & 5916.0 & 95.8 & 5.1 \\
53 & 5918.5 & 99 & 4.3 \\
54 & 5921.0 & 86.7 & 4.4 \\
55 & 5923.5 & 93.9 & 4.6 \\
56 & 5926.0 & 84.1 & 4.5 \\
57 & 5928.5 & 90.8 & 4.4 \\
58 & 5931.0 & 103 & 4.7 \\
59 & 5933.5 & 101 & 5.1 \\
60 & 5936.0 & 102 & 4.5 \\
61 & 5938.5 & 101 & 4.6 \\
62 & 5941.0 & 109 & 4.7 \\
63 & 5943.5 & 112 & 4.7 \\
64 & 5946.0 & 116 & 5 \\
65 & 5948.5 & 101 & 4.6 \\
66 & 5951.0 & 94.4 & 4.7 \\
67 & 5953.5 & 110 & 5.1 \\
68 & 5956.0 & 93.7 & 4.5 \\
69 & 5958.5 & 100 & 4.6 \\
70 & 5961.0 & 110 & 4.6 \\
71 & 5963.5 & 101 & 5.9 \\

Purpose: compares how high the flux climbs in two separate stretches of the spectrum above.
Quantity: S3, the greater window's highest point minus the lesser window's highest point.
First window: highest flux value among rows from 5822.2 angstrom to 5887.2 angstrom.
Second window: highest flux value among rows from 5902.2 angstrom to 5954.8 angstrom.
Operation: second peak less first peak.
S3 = -29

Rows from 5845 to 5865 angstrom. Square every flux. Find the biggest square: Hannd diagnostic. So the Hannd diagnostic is 17689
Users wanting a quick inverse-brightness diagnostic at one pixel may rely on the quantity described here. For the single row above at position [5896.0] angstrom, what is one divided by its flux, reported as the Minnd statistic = 0.021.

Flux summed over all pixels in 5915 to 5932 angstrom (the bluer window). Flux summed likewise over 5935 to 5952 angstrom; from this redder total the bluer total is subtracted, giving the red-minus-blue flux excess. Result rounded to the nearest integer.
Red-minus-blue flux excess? 82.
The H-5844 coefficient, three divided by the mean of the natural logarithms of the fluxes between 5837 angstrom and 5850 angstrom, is 0.62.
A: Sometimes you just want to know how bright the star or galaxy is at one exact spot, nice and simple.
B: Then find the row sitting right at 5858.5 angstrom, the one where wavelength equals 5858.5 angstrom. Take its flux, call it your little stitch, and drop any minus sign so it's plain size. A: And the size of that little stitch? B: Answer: 117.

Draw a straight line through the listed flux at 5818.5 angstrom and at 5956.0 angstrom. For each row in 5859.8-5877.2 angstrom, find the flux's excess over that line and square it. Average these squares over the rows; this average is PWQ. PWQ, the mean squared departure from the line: 248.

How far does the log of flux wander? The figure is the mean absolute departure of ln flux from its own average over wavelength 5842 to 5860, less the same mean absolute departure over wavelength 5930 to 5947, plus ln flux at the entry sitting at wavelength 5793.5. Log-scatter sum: 5.07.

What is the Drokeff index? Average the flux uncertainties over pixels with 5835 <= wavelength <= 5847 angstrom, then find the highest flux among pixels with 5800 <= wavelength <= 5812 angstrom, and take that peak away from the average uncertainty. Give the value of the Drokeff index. -156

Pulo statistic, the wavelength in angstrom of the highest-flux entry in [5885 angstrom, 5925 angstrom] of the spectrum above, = 5918.5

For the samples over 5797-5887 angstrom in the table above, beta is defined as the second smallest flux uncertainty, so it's 4.3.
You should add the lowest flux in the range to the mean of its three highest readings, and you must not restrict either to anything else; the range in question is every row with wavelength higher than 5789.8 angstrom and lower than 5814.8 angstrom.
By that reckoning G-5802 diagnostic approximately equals 300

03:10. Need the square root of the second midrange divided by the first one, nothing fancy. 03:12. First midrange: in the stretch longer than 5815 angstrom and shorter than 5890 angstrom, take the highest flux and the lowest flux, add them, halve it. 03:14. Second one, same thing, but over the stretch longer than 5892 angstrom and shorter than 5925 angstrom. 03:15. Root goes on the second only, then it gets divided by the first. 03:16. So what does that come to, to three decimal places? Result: 0.091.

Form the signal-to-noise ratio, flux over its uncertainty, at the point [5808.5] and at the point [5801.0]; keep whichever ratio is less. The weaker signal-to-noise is 13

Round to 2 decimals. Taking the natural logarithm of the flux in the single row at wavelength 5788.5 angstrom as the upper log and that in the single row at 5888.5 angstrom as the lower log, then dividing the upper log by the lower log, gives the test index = 1.34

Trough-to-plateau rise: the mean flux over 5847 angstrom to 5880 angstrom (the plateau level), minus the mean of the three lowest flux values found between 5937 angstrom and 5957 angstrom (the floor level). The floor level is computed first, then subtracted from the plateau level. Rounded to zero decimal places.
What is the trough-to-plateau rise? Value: 11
